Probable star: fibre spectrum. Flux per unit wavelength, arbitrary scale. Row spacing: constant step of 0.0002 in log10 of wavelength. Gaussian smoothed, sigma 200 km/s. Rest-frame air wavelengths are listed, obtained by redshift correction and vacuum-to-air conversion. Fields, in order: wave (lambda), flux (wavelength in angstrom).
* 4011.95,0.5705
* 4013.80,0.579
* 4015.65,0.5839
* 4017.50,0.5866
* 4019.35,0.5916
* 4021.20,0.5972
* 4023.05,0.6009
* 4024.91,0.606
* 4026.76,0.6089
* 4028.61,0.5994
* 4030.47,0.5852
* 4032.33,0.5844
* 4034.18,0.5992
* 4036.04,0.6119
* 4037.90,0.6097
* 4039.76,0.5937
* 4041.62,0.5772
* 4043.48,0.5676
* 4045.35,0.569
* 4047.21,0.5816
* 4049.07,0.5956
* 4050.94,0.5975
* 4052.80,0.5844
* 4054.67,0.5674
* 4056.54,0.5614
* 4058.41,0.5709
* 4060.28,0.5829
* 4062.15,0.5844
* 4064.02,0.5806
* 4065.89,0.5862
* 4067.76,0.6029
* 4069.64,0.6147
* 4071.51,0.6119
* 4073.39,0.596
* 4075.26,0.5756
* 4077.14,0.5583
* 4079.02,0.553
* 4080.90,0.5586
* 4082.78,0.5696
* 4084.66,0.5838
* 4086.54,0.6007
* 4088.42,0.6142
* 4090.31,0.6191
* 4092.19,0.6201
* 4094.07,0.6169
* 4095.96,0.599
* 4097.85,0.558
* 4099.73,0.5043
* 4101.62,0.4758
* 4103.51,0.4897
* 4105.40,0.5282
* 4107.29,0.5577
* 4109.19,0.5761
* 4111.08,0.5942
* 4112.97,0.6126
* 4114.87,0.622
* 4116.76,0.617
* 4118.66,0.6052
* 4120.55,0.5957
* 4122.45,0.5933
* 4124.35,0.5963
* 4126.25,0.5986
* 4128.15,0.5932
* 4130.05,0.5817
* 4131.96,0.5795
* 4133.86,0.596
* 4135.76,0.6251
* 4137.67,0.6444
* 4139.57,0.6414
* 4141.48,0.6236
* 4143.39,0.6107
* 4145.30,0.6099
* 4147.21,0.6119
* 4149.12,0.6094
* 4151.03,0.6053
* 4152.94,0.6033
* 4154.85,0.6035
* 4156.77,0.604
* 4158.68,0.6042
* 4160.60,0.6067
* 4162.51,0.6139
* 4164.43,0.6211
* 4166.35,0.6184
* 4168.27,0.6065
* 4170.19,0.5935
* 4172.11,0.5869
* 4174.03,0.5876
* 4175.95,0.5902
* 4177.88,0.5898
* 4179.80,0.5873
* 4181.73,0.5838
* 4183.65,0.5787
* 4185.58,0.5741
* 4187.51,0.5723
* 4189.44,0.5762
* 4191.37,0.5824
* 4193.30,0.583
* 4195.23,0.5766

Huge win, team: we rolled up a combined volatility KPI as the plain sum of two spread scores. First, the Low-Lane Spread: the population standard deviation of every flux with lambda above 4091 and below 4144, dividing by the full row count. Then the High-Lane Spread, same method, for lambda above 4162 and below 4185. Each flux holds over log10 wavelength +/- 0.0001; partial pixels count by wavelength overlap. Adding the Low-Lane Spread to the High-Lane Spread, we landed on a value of 0.06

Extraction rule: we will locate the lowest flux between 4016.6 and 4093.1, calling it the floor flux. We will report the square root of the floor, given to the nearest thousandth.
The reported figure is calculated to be 0.744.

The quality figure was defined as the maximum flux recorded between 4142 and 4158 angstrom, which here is 0.6119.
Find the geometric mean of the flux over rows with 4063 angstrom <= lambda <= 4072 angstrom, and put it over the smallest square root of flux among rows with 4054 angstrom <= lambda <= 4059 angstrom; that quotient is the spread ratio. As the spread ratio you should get 0.80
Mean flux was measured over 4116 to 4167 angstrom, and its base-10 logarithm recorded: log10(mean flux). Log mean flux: -0.216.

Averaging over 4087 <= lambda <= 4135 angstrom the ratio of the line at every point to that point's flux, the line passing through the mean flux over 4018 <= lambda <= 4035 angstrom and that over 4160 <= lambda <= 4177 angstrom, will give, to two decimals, 1.04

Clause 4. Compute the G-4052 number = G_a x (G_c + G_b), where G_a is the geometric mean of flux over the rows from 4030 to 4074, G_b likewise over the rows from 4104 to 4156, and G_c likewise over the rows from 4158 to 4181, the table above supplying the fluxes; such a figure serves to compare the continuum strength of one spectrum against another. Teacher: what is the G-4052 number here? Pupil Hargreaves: 0.706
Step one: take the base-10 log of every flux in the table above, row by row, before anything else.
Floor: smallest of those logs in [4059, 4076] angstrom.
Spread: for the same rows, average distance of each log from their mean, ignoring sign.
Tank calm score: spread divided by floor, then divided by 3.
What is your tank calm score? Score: -0.0122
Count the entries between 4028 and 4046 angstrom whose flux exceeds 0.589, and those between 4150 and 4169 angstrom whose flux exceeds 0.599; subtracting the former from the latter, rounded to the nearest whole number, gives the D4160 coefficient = 5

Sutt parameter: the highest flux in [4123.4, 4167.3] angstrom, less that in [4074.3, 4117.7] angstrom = 0.022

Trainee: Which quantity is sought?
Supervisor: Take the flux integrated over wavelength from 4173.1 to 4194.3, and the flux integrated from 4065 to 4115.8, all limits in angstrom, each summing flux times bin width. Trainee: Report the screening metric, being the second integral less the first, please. 17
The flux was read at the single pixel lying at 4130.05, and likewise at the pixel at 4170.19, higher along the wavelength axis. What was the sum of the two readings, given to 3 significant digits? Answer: 1.18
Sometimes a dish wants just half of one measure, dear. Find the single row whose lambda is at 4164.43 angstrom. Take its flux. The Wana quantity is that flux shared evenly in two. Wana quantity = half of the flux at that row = 0.311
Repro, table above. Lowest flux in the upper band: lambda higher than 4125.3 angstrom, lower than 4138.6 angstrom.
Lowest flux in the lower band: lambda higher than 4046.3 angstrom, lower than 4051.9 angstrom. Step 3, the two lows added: 1.16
